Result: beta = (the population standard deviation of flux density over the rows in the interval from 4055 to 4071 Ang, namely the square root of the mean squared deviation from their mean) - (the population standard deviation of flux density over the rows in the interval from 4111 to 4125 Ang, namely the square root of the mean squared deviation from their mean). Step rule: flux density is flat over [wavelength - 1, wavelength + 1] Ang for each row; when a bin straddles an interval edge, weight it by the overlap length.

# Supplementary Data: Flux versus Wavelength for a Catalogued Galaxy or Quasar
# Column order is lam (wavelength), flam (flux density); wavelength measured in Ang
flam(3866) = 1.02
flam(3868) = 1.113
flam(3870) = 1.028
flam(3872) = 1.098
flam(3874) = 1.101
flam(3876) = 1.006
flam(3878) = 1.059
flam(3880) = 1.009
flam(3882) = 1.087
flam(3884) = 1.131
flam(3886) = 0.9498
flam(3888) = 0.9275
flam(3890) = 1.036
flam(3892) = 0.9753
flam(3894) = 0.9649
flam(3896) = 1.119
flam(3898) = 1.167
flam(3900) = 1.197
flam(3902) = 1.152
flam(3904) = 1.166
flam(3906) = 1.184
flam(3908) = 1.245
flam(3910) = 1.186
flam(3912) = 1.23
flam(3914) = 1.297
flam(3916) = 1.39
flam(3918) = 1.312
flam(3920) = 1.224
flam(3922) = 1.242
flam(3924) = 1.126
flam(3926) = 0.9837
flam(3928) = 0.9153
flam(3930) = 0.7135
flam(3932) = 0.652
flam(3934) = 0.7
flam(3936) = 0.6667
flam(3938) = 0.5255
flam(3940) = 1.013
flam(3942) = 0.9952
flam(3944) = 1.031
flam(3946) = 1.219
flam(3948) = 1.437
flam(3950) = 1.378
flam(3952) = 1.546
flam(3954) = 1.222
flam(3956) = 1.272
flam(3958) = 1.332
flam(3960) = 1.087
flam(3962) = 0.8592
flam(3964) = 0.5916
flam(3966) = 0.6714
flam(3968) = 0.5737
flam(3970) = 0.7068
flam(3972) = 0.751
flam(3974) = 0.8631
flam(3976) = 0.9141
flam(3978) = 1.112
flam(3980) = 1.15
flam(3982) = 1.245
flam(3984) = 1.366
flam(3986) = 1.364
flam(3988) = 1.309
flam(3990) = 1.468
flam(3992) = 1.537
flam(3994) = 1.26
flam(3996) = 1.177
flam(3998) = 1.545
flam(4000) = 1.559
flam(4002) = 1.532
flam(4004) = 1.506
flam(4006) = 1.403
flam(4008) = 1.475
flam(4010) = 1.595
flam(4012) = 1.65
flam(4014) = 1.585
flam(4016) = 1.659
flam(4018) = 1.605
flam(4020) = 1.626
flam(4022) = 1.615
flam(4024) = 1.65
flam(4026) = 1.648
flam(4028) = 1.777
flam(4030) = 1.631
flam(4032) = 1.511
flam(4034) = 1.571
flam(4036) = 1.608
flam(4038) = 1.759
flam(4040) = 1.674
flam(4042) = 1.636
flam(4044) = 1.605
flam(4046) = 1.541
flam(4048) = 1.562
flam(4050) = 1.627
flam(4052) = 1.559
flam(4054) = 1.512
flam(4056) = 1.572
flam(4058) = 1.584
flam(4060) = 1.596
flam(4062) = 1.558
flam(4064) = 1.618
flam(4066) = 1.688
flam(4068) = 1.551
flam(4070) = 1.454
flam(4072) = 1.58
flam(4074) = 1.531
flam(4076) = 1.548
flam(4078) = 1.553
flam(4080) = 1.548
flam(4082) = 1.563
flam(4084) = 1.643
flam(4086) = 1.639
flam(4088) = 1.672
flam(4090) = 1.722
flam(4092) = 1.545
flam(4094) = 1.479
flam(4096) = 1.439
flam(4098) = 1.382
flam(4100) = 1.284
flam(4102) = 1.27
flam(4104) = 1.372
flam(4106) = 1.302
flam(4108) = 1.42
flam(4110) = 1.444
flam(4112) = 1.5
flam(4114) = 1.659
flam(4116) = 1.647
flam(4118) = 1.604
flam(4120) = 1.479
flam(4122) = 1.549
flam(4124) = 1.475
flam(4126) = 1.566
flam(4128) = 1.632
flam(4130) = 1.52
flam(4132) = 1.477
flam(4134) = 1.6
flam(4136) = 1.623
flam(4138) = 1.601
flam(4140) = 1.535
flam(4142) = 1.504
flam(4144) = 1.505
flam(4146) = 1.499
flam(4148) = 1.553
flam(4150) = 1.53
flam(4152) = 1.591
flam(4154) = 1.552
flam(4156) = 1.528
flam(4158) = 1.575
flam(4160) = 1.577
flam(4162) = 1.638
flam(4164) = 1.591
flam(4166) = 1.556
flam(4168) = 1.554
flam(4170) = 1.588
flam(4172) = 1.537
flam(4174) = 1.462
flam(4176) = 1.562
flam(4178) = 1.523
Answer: -0.011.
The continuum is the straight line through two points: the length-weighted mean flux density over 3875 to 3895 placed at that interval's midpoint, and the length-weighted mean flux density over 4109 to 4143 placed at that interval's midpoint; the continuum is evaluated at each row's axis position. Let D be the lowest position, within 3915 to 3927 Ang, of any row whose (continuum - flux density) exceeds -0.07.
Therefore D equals 3924 Ang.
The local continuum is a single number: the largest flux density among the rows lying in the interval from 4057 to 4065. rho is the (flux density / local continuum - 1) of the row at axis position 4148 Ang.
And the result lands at -0.04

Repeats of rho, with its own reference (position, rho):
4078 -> -0.04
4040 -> 0.03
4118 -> -0.01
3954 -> -0.24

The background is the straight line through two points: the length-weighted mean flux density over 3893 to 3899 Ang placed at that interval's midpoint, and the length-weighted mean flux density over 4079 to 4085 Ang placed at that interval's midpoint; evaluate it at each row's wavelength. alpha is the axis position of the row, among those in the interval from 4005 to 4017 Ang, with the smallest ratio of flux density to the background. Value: 4006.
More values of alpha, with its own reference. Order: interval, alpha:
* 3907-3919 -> 3910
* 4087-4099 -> 4098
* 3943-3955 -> 3944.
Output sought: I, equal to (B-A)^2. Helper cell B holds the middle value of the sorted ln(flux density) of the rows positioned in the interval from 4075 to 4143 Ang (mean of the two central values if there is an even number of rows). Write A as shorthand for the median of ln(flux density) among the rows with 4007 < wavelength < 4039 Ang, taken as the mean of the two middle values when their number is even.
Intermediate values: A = 0.48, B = 0.44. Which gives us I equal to 0.00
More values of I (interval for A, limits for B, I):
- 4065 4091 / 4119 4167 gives 0.00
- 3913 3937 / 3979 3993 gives 0.07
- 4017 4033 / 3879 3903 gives 0.18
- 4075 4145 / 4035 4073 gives 0.00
